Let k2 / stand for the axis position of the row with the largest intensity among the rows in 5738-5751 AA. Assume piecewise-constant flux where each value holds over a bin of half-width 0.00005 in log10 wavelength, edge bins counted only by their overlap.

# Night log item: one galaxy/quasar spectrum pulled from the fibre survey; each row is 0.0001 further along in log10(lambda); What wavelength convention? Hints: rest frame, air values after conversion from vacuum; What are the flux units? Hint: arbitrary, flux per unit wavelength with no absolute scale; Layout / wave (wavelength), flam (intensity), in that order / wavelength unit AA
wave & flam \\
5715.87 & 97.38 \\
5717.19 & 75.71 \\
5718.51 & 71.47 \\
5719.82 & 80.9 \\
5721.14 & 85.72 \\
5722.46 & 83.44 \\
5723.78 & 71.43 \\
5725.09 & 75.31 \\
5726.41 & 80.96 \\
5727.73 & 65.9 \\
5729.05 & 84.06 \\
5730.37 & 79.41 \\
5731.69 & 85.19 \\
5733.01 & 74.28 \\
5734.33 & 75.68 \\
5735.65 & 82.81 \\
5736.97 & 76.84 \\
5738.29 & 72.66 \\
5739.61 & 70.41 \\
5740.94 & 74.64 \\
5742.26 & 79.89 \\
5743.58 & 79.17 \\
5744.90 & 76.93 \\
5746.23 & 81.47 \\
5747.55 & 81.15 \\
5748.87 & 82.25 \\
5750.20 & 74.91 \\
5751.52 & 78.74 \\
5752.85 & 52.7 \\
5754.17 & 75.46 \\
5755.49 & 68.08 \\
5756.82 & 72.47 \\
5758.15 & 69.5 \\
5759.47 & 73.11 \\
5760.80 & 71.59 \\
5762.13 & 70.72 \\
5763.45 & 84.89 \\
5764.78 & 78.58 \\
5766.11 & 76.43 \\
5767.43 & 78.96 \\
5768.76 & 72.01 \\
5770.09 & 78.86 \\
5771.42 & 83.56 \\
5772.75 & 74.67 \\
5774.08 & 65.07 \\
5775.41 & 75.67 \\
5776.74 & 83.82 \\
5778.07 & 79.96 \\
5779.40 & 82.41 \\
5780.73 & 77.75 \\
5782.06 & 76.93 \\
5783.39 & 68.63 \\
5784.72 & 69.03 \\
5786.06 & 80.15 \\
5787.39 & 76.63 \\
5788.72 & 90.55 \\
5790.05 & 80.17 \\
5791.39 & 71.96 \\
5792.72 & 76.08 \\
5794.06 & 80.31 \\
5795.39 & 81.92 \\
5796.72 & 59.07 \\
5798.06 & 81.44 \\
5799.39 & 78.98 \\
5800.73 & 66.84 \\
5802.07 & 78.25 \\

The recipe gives 5748.87 AA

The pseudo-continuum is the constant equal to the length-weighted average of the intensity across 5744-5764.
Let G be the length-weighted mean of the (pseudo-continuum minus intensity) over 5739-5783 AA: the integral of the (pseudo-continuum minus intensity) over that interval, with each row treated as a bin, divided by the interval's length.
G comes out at -1.5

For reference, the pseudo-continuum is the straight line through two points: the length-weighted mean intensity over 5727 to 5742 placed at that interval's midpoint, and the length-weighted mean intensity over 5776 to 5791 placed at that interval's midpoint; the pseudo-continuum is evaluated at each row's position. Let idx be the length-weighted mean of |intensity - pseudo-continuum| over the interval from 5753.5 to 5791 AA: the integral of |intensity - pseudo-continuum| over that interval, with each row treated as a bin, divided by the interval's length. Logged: 4.8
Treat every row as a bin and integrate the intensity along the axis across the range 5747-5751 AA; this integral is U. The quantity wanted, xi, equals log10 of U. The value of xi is 2.50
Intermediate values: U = 318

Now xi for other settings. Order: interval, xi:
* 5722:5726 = 2.49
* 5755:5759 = 2.45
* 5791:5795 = 2.49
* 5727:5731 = 2.49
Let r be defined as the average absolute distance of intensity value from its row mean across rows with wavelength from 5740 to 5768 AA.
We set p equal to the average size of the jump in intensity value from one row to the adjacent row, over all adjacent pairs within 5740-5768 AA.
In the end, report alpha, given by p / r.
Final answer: 1.26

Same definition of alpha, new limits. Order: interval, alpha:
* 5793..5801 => 1.56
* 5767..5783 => 1.60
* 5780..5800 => 1.59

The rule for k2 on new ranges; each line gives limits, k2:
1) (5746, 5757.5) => 5748.87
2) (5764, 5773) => 5771.42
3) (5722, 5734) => 5731.69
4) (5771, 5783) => 5776.74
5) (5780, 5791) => 5788.72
